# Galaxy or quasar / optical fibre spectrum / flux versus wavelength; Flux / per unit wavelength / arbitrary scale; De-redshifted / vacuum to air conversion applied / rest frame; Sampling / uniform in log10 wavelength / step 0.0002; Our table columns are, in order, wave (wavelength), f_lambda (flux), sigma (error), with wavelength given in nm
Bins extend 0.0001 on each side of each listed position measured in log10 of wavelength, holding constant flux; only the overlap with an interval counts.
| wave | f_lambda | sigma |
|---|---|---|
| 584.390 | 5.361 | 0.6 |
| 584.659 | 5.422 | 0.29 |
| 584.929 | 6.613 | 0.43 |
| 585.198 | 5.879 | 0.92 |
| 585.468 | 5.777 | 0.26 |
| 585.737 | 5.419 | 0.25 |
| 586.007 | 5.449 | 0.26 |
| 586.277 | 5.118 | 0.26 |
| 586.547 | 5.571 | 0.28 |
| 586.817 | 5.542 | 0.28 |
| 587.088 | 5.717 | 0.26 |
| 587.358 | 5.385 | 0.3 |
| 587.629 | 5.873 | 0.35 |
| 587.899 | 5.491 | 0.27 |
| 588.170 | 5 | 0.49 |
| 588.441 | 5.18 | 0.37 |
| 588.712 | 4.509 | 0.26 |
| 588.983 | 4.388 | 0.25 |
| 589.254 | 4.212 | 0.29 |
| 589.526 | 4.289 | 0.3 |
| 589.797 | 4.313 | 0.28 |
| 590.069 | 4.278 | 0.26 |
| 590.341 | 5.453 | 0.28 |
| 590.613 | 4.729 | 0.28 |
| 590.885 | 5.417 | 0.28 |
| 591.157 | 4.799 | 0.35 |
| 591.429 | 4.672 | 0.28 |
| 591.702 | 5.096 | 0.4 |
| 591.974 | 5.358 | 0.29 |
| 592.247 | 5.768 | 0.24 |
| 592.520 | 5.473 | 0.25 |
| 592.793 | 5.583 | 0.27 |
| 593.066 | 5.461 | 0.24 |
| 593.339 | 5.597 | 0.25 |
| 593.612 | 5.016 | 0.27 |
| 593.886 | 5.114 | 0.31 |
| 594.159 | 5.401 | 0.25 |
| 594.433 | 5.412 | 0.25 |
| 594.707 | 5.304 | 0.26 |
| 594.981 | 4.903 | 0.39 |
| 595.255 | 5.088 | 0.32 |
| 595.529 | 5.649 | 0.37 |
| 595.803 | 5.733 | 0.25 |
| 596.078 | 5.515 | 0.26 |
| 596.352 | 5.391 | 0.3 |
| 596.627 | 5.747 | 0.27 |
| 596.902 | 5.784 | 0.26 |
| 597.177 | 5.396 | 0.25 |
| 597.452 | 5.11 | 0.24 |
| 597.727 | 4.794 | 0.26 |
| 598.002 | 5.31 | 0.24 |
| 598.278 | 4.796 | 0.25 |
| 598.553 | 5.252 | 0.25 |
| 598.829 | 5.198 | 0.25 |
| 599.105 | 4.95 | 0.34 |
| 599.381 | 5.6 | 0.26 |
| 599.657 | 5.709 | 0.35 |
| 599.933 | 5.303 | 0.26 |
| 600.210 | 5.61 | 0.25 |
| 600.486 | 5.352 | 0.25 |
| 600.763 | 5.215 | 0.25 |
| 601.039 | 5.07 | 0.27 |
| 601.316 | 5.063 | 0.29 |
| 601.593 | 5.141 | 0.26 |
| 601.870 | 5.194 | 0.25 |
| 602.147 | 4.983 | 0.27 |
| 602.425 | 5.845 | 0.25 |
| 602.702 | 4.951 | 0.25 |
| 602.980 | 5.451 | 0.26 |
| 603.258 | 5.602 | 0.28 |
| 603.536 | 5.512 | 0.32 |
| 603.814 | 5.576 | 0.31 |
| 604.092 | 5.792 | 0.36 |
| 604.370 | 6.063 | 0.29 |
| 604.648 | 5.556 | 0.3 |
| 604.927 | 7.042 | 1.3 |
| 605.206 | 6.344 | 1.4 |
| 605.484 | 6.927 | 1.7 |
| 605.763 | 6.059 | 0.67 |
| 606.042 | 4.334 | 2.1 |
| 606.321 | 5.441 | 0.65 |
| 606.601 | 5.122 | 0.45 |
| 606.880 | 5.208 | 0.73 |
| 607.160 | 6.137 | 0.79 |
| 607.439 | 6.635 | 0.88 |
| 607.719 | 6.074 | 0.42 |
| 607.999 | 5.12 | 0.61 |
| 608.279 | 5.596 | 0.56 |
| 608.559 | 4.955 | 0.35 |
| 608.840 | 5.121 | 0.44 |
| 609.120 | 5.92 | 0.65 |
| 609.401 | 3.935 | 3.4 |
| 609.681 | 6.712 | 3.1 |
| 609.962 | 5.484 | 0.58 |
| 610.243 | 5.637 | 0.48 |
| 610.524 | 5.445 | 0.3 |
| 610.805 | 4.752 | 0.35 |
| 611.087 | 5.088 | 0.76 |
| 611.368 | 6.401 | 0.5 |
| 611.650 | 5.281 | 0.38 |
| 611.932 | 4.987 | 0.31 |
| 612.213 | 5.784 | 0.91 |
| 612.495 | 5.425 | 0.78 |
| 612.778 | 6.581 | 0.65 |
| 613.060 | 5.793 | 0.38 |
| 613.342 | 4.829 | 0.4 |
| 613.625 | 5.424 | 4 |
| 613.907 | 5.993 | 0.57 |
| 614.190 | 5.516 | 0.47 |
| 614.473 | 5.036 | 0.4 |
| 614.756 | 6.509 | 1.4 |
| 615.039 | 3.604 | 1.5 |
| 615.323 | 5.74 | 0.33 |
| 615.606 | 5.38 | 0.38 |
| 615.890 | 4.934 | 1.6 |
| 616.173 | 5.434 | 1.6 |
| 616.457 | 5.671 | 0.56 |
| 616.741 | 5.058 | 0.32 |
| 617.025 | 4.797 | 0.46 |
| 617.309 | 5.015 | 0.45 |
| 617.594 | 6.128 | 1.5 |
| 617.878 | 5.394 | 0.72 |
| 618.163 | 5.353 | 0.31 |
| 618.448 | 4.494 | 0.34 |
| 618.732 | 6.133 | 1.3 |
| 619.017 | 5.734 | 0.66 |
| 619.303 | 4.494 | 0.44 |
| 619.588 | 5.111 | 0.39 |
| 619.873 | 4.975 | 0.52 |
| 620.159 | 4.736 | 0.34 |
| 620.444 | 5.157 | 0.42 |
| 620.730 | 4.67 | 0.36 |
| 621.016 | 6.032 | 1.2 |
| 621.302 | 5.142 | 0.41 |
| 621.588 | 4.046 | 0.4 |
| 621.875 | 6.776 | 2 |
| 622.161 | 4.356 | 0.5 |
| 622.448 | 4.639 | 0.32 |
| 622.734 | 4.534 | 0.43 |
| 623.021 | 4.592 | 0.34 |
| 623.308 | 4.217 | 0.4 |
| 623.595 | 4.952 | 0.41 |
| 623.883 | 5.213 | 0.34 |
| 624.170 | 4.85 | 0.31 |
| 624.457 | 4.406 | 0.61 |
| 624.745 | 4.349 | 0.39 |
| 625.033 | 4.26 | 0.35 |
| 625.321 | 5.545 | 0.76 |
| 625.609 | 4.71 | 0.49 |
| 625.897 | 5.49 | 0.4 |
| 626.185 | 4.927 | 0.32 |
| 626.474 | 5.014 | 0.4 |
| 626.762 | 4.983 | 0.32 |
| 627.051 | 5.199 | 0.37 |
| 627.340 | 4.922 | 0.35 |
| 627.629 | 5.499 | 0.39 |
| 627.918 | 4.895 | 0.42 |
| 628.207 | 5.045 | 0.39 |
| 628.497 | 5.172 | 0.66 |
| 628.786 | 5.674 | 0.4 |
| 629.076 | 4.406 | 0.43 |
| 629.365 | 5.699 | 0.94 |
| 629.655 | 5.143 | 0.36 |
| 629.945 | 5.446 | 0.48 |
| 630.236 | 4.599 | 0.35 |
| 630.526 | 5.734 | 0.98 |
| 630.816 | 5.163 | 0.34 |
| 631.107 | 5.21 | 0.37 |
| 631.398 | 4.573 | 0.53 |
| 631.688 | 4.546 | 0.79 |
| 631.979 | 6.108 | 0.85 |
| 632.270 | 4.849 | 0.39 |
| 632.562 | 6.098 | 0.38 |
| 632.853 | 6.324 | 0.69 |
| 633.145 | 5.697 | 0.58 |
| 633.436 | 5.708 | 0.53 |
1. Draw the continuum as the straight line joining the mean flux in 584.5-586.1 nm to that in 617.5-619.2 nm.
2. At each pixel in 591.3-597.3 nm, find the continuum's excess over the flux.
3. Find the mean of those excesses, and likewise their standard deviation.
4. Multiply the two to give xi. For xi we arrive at 0.09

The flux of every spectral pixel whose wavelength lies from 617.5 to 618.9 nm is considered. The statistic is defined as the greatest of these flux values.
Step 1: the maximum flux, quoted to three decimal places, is 6.133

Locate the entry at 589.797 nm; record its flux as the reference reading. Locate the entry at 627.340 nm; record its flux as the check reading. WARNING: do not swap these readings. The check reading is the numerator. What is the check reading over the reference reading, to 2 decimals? 1.14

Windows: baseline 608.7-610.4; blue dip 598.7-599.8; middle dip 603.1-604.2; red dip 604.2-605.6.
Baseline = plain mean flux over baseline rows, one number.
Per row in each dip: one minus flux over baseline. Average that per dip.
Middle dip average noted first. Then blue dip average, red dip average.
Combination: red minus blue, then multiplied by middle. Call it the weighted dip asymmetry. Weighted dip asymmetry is 0.005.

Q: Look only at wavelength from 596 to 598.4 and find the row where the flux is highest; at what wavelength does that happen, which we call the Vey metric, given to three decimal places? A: 596.902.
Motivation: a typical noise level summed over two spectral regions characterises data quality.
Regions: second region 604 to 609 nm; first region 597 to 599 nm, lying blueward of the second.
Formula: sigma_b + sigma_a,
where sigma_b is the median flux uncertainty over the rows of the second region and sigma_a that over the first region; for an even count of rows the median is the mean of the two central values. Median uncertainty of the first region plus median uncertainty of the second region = 0.88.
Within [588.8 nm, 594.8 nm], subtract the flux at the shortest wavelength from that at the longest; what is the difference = 0.92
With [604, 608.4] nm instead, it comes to -0.20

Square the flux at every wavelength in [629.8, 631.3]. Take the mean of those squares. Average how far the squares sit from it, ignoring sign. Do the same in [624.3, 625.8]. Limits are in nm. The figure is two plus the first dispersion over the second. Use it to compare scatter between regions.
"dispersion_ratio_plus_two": 2.8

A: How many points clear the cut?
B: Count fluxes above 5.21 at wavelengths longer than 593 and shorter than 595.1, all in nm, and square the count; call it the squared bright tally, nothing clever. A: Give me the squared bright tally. 25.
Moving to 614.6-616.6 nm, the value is 25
